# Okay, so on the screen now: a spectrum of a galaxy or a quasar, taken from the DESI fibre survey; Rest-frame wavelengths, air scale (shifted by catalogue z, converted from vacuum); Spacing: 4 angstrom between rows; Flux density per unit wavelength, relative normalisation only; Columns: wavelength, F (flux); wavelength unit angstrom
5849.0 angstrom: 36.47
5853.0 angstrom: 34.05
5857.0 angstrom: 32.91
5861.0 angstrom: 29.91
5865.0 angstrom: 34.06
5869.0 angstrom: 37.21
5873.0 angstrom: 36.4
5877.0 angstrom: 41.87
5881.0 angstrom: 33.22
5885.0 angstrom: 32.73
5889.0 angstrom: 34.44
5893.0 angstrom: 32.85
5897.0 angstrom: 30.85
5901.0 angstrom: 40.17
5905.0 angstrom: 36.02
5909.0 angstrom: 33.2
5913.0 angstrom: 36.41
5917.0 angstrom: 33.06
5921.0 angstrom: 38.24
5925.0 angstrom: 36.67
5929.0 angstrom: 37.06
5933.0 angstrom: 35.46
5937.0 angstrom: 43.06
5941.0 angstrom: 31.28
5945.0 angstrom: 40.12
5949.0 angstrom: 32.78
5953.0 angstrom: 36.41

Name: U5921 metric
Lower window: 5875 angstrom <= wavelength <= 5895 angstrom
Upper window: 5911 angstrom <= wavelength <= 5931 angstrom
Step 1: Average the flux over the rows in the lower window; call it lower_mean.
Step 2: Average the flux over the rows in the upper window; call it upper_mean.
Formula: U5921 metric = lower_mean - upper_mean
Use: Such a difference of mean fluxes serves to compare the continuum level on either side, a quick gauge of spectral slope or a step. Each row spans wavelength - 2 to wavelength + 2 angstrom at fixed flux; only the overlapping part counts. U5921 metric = -1.3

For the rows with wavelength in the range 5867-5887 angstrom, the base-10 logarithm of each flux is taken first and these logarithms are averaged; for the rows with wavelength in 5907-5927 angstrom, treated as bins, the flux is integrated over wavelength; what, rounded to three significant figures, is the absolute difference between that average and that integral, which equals 709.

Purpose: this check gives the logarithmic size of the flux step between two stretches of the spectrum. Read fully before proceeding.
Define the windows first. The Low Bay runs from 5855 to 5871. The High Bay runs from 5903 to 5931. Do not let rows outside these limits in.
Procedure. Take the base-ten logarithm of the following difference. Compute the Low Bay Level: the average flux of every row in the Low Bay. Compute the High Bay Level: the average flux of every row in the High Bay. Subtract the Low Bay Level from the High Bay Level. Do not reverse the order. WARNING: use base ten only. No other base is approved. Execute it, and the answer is 0.4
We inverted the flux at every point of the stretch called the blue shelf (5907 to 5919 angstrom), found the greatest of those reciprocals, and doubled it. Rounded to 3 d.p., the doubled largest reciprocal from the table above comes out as 0.060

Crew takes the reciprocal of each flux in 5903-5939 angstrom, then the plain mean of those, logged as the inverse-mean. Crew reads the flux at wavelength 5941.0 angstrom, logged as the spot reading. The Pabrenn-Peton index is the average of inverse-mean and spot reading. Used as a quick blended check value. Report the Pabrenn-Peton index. 15.7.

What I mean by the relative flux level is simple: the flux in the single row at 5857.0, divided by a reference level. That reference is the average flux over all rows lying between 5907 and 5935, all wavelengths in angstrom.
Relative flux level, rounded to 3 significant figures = 0.921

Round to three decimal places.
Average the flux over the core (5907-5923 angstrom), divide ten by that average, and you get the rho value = 0.284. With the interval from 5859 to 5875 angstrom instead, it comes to 0.291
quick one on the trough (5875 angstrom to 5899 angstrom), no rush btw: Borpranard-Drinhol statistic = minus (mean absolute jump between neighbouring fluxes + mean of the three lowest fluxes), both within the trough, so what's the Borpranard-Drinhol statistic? -35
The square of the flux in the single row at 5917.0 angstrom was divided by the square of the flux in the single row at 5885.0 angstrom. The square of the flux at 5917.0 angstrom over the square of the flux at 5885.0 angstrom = 1.0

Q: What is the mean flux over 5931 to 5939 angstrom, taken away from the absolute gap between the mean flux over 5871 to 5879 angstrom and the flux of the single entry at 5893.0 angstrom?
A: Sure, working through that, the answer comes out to -33.0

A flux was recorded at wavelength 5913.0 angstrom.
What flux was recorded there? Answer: 36.41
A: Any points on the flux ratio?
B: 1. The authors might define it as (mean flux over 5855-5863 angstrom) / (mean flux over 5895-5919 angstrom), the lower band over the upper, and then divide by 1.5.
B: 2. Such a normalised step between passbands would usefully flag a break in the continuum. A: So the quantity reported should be 0.60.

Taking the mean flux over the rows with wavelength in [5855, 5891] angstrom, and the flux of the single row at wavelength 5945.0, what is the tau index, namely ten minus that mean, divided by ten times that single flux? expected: -0.062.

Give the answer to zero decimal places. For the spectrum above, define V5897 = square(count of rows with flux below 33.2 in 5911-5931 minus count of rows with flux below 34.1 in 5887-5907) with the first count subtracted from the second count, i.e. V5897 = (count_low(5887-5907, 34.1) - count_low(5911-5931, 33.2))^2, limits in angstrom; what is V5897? 1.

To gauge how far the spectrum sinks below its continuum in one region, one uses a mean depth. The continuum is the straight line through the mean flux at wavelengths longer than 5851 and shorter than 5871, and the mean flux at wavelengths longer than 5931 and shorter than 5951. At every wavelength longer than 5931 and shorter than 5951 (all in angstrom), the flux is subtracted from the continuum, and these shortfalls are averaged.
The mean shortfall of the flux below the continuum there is 0.00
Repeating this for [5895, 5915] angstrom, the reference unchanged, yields -0.10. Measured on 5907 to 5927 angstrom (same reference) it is 0.15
